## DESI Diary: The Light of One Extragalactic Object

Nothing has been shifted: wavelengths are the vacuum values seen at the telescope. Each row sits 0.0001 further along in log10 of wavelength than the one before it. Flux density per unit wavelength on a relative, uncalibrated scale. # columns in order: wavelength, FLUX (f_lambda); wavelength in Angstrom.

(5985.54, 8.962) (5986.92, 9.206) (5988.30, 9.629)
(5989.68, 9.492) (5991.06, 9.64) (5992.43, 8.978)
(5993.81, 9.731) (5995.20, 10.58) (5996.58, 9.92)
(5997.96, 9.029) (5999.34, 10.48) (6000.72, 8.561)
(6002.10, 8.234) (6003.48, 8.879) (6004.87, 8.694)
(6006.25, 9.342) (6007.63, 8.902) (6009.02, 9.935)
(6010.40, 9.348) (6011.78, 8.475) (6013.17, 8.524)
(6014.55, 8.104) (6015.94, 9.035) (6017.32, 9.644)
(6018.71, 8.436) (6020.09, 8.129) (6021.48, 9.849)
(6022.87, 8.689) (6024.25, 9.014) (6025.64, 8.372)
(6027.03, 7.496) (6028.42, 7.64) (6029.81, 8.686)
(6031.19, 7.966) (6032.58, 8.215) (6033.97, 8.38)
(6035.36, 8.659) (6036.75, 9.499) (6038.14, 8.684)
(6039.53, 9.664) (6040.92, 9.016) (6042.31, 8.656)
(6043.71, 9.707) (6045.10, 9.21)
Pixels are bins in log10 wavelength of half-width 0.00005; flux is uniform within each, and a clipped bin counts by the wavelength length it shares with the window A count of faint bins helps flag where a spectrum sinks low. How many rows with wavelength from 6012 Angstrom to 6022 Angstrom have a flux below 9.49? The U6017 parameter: 5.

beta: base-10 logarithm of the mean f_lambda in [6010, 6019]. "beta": 0.944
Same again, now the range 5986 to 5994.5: 0.975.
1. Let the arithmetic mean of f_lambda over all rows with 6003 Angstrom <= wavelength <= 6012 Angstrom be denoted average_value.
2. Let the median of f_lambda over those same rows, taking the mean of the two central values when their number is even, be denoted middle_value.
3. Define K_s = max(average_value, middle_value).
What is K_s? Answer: 9.1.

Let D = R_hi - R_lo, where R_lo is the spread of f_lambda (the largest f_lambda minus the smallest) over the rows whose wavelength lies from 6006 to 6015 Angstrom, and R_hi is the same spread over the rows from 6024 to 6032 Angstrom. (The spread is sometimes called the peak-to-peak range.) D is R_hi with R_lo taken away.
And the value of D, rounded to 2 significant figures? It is -0.31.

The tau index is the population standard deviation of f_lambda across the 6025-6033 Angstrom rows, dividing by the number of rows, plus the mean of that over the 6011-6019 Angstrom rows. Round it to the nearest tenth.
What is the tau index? 9.1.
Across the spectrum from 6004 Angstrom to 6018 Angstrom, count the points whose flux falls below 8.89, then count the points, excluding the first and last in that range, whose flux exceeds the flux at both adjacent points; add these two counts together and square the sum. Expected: 49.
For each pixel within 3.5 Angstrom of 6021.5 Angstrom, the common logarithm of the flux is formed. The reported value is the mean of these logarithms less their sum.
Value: -3.78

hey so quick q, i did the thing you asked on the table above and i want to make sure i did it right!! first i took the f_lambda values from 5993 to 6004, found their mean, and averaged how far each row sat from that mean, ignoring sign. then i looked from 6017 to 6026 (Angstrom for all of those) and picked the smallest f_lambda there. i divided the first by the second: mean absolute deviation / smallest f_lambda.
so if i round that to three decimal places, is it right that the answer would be 0.092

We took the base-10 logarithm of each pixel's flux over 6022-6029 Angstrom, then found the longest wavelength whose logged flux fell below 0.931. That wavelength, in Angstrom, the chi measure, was 6028.42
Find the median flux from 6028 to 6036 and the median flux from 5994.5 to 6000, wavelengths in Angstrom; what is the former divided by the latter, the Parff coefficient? 0.81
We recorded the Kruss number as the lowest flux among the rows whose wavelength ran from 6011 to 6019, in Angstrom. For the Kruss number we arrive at 8.104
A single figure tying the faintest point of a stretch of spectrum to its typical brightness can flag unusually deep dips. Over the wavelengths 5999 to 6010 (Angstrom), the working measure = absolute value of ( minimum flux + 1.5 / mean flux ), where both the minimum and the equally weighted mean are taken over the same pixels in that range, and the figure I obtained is 8.4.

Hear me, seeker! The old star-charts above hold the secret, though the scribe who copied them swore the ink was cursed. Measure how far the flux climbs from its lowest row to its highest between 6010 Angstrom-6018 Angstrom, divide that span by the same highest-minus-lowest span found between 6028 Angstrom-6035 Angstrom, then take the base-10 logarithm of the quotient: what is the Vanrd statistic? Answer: 0.17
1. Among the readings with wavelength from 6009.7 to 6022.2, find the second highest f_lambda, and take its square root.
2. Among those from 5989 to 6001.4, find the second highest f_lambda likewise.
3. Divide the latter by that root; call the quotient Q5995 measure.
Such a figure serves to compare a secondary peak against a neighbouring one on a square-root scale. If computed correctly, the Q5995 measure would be 3.37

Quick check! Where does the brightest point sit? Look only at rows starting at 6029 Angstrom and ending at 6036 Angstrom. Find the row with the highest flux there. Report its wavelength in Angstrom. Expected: 6029.81 Angstrom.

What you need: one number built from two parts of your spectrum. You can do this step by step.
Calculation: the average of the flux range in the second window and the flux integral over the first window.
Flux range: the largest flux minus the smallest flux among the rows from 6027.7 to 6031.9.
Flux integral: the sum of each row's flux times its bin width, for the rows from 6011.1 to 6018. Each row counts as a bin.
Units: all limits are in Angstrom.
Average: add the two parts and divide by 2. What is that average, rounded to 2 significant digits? 31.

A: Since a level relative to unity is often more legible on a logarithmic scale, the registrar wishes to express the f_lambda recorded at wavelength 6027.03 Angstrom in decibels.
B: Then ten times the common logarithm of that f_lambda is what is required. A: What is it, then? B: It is 8.7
